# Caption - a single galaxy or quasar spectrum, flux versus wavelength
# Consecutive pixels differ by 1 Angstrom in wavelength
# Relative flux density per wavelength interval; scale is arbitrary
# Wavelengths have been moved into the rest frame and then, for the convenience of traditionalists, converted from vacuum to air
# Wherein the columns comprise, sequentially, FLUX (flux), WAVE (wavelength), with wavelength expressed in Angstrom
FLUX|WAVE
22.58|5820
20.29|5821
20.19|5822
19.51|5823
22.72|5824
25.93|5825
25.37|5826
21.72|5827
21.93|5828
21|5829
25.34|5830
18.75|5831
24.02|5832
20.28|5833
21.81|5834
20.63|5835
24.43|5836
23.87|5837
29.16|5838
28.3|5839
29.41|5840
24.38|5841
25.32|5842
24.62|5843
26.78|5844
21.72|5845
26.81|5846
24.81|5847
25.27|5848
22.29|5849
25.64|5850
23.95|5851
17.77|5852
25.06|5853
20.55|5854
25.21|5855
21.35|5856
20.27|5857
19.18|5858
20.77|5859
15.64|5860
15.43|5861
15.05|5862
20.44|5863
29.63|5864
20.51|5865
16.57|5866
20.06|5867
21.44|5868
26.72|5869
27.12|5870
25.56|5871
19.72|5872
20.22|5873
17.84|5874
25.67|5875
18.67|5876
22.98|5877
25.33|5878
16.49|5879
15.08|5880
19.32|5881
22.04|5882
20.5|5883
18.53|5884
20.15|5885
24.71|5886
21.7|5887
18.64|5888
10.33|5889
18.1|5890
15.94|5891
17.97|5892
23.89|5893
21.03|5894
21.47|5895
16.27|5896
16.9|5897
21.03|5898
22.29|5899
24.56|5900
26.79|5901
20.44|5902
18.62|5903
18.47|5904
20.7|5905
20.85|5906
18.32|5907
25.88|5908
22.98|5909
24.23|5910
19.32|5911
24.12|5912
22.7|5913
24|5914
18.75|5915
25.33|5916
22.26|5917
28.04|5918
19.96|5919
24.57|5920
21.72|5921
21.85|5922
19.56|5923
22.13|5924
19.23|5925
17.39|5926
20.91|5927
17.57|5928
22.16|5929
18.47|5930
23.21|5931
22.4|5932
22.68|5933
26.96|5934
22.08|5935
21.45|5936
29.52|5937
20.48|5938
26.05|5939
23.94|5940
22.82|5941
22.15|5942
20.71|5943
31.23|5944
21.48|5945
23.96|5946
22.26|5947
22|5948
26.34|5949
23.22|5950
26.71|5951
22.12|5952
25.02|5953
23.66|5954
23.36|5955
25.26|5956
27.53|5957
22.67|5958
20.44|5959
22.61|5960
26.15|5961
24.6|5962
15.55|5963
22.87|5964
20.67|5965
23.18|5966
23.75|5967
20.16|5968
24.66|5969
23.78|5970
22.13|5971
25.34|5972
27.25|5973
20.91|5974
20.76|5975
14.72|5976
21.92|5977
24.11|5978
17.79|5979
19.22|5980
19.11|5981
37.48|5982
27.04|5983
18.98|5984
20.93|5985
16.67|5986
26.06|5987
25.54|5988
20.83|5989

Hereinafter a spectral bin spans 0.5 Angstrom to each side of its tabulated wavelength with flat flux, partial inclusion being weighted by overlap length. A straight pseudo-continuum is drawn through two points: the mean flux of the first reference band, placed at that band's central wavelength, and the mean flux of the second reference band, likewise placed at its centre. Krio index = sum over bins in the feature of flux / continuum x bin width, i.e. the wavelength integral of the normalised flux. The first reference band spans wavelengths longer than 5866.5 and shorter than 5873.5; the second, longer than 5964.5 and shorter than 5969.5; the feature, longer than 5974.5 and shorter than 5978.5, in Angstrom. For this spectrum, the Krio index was 3.6 Angstrom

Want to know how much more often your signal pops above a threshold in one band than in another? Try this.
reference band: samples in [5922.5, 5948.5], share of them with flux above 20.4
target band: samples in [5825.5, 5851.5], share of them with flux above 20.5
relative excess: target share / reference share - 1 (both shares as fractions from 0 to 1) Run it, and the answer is 0.1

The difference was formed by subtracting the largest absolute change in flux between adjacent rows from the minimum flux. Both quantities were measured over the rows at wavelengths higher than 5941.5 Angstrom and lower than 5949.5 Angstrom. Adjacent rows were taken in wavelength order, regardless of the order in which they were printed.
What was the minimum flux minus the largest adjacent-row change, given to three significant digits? 10.2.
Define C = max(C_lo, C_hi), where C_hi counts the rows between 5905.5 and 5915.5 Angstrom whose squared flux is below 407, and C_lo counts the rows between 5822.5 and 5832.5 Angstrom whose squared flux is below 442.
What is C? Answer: 3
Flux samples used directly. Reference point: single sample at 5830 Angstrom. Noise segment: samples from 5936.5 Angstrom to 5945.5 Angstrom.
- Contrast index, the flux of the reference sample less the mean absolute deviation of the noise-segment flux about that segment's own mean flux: 22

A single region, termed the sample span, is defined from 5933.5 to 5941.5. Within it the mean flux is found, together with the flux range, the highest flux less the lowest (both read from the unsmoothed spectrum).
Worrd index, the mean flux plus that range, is 33.2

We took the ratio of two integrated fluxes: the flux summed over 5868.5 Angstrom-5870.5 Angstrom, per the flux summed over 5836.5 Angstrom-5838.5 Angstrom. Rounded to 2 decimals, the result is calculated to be 1.02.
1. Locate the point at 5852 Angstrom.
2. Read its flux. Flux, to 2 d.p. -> 17.77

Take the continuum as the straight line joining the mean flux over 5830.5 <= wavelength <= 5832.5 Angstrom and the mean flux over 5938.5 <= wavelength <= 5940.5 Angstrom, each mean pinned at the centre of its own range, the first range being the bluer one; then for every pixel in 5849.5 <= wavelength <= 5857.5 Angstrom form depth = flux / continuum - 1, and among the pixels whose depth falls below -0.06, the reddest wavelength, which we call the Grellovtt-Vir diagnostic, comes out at 5857 Angstrom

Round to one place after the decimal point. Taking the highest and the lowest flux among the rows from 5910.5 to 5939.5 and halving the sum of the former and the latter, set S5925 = 23.5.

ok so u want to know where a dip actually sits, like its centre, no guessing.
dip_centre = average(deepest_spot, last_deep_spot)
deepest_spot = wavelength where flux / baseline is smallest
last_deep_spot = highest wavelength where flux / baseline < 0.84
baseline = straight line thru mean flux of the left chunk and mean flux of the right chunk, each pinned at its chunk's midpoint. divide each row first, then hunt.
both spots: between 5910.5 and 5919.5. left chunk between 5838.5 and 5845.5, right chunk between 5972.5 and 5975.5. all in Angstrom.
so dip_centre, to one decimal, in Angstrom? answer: 5917.0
